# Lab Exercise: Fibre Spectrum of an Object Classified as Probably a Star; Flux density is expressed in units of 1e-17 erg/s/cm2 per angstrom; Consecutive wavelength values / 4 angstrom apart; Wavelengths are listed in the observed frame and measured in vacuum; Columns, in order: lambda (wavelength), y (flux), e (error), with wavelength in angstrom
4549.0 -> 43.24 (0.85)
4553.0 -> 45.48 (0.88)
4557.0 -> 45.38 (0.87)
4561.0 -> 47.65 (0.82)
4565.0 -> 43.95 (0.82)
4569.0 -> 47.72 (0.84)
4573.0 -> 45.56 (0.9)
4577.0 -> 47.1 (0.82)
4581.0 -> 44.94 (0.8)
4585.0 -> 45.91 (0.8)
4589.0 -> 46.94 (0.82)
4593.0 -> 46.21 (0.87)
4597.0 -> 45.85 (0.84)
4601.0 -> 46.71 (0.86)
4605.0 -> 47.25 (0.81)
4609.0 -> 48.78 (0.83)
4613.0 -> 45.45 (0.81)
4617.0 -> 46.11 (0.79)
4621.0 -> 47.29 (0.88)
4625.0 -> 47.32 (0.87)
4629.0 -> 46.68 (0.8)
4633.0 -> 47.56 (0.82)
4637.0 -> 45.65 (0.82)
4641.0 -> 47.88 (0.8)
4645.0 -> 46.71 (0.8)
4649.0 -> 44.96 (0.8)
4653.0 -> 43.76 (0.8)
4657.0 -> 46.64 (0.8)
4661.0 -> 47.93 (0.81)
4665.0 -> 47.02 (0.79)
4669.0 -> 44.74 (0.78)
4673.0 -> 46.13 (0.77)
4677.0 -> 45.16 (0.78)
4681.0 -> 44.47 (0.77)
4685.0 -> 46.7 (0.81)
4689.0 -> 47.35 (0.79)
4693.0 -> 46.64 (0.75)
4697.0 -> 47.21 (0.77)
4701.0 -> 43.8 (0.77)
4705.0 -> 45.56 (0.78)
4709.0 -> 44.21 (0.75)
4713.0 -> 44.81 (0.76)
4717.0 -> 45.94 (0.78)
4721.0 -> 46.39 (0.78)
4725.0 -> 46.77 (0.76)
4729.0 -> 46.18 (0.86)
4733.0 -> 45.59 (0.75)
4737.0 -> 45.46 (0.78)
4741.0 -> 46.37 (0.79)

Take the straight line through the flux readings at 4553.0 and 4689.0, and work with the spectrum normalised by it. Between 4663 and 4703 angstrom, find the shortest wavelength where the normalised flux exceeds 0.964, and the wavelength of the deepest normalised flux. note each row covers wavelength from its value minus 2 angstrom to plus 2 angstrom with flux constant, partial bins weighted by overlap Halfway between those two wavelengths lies 4683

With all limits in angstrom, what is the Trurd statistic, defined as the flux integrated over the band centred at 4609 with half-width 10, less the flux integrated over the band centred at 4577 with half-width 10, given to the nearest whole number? 12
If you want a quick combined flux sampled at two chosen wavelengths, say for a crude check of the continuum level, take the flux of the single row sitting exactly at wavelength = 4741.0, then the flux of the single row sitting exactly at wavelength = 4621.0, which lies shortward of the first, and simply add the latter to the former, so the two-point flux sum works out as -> 93.7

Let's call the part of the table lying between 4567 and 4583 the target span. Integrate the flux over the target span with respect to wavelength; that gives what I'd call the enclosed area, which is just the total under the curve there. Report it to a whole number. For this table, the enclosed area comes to 741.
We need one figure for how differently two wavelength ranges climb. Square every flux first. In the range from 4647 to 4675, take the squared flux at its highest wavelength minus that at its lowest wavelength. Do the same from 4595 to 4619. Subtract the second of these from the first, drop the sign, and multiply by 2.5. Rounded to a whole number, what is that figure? 207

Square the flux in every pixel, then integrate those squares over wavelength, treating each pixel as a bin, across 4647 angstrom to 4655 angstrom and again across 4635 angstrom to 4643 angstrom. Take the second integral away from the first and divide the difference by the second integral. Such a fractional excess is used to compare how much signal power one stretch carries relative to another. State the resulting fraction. -0.10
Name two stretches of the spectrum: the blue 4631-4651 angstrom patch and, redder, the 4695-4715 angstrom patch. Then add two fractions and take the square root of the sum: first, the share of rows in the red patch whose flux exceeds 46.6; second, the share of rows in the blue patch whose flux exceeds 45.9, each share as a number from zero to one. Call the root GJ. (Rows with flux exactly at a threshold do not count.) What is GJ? 0.89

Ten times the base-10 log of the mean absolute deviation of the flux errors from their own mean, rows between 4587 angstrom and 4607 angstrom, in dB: -17.0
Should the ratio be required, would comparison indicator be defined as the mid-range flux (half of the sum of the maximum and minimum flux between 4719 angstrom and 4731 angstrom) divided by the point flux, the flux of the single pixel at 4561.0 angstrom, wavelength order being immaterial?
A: 0.975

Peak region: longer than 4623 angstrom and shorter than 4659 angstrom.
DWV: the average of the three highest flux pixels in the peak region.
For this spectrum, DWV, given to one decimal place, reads 47.6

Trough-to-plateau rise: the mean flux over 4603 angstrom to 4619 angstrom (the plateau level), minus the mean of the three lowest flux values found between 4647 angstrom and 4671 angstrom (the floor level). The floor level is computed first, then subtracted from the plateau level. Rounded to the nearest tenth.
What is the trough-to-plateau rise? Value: 2.4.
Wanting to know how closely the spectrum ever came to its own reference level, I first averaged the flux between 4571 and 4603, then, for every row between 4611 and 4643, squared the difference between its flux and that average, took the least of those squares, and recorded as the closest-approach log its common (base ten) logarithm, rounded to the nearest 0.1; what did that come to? -2.7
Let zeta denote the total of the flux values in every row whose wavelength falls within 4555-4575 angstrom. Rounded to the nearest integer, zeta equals 230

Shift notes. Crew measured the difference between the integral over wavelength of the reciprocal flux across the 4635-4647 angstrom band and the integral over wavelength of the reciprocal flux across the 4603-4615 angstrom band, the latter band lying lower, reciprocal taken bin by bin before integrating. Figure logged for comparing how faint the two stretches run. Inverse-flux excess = 0.0021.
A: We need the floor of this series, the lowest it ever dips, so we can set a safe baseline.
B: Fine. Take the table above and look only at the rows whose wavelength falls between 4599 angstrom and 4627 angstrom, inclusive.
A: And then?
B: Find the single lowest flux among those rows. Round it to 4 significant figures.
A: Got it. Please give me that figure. 45.45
